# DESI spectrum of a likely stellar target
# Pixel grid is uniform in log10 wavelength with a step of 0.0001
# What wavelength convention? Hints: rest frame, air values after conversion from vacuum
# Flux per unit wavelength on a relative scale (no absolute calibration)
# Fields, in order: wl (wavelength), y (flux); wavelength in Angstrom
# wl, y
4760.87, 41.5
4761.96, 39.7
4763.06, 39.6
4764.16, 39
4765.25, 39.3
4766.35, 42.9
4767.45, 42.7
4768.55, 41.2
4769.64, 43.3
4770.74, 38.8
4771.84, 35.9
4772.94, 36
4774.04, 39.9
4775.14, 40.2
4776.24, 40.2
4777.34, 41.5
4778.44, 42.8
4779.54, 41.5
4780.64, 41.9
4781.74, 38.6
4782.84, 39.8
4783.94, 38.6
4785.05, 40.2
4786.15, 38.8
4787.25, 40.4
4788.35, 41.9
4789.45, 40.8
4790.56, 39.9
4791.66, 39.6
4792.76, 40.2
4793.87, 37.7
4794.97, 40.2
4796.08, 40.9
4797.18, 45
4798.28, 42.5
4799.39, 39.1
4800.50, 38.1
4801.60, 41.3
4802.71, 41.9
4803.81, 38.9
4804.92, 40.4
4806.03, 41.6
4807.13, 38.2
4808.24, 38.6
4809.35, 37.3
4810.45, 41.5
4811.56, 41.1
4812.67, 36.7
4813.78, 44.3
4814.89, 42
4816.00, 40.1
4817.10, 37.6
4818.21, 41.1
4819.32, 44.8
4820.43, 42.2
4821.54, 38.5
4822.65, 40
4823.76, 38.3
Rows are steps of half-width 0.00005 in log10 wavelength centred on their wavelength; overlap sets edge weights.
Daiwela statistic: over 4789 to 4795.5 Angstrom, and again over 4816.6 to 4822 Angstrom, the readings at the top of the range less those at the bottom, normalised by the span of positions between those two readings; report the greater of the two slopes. 0.20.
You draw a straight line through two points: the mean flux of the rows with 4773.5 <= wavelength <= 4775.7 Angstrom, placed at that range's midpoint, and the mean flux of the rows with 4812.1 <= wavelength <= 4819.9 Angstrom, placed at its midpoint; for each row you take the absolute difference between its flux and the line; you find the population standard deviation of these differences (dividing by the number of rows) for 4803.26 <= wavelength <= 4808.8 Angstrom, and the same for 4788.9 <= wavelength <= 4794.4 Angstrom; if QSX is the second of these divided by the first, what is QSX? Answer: 1.1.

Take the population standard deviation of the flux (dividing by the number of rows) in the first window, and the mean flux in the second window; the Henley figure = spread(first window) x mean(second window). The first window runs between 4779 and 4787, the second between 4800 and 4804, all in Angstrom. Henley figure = 51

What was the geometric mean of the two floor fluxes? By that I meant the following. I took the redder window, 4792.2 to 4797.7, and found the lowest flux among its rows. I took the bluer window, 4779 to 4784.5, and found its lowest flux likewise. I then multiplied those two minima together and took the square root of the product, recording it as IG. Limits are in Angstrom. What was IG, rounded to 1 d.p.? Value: 38.1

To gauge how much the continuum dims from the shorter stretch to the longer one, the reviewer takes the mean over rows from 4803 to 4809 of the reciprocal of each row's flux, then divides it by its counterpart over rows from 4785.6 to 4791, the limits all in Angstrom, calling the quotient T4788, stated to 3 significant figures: 1.02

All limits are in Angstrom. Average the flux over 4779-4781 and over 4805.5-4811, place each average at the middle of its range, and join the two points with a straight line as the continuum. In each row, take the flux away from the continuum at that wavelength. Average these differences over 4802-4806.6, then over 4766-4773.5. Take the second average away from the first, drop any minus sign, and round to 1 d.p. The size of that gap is 3.4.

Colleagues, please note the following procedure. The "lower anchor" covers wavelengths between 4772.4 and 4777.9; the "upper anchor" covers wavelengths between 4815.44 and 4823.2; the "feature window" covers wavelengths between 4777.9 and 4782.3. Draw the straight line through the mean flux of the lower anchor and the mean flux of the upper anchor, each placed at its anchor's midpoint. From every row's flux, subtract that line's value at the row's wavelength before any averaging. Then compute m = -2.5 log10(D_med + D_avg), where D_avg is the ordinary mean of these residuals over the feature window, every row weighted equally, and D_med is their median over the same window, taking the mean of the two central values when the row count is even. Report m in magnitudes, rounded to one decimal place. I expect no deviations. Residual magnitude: -1.4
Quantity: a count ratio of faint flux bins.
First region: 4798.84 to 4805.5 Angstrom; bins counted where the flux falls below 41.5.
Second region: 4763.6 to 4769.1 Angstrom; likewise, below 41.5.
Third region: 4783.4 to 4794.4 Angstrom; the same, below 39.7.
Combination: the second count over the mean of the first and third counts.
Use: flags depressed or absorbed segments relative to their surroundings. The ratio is 0.7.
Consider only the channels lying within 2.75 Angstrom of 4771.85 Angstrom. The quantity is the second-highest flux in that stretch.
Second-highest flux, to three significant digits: 39.9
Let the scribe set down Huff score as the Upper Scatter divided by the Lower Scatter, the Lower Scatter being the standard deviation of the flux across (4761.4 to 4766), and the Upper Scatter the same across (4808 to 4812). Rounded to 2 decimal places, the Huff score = 6.36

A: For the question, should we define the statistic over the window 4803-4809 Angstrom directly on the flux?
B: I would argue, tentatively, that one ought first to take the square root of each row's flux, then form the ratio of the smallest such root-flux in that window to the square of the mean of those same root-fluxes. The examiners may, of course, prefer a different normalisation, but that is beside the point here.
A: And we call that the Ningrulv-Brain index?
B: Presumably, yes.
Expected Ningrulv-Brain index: 0.156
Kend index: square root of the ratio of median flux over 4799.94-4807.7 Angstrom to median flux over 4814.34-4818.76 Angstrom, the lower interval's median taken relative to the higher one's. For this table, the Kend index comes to 1.00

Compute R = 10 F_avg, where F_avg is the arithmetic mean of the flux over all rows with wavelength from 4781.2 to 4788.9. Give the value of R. 398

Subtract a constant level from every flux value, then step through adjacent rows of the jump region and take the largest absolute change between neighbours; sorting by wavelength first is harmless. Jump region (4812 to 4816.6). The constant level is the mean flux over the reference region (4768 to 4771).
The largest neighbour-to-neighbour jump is 7.6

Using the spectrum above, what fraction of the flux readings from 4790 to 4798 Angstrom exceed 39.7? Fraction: 0.71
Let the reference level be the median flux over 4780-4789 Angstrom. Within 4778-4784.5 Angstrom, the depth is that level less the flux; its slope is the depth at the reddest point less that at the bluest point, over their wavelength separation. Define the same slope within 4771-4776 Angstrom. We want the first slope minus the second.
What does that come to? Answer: 2.1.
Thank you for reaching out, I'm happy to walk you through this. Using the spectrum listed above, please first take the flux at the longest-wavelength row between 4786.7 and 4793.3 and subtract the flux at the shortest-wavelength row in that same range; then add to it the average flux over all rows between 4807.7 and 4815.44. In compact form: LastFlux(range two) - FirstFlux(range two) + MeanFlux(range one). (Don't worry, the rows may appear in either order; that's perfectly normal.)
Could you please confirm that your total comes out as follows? 40.0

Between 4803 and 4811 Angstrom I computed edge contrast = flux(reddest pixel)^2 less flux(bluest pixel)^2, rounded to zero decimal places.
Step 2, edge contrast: 209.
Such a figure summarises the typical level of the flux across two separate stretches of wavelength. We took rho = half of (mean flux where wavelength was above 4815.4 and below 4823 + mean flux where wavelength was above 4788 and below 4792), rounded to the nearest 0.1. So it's 40.6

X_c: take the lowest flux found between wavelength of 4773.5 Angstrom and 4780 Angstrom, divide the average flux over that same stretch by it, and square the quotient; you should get 1.06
